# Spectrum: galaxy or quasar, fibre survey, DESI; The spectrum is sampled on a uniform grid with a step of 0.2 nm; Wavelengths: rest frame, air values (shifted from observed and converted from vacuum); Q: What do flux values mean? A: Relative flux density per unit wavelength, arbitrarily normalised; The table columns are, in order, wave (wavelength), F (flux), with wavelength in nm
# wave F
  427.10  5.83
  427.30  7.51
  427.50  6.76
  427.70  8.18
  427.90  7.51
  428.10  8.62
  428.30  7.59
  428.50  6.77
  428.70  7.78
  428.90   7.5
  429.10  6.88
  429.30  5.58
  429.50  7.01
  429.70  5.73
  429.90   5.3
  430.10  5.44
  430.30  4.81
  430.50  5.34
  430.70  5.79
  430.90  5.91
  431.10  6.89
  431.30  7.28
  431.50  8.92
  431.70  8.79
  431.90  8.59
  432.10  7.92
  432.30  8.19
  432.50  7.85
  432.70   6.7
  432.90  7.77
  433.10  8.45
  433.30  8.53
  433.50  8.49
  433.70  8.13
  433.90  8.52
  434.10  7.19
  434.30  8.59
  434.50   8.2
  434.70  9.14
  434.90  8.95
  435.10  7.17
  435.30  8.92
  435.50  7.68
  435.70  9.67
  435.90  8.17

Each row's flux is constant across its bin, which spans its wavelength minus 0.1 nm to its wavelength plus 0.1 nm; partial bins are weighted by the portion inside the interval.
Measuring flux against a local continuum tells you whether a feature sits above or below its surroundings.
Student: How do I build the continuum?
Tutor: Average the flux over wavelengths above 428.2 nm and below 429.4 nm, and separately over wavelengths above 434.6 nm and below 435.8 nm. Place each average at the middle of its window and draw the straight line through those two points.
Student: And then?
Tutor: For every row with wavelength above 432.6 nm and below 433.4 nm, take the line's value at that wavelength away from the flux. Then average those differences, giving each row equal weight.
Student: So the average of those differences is -0.19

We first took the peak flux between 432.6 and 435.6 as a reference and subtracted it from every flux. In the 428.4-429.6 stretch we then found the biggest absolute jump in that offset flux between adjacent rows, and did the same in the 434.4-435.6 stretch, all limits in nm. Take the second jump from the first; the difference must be -0.35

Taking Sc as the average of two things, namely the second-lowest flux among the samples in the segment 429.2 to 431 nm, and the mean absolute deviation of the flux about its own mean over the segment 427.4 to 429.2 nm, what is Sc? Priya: 2.89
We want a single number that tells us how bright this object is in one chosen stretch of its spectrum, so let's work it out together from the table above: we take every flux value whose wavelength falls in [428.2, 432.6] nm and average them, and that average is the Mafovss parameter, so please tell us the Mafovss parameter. 6.9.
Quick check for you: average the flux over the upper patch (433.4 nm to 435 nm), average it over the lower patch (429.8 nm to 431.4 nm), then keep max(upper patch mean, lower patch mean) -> 8.40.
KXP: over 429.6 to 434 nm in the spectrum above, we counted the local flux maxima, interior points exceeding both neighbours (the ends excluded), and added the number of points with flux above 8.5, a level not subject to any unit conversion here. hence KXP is 9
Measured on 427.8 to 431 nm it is 5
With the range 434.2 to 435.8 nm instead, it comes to 7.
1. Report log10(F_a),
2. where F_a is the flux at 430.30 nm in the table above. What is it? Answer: 0.68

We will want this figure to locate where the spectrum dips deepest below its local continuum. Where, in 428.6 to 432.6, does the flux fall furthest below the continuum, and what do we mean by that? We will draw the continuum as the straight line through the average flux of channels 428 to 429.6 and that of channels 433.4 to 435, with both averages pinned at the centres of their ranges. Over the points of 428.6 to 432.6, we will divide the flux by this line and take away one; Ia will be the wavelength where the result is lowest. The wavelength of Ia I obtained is 430.30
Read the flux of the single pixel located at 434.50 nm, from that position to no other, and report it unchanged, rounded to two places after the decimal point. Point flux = 8.20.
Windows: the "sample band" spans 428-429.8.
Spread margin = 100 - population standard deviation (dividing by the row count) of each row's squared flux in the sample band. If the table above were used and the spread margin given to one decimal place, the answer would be 87.2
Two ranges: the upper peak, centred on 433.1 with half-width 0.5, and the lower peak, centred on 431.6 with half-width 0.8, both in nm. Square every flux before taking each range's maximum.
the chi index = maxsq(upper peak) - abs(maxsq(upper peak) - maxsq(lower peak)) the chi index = 66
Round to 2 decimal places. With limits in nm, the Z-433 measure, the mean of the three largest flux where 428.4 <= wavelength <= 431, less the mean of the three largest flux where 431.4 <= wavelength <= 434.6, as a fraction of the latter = -0.15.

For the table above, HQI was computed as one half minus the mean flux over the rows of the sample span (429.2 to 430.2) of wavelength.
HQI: -5.31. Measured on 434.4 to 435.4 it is -7.98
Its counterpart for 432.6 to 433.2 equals -7.14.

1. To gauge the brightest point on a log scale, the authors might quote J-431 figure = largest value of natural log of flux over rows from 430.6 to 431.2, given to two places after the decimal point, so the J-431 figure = 1.93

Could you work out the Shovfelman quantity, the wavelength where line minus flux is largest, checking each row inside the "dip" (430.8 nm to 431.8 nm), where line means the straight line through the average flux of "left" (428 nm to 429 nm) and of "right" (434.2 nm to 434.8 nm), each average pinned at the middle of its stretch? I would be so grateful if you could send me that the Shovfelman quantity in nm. 430.90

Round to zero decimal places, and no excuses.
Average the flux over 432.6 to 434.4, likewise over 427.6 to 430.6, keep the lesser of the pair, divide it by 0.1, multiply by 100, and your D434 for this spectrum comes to 6669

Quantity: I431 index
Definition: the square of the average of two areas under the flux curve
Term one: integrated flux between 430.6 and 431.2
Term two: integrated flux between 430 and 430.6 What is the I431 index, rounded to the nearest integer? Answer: 12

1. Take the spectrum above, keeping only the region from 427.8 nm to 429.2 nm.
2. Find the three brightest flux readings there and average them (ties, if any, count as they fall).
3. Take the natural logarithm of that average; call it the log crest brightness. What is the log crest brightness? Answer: 2.08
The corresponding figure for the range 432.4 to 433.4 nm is 2.11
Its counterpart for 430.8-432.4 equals 2.17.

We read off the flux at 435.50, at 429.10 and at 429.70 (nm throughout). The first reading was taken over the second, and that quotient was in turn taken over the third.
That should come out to 0.19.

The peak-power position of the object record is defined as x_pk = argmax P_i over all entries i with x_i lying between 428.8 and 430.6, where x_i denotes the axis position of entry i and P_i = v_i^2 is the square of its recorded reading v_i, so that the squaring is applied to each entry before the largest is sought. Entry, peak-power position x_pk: 428.90 nm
